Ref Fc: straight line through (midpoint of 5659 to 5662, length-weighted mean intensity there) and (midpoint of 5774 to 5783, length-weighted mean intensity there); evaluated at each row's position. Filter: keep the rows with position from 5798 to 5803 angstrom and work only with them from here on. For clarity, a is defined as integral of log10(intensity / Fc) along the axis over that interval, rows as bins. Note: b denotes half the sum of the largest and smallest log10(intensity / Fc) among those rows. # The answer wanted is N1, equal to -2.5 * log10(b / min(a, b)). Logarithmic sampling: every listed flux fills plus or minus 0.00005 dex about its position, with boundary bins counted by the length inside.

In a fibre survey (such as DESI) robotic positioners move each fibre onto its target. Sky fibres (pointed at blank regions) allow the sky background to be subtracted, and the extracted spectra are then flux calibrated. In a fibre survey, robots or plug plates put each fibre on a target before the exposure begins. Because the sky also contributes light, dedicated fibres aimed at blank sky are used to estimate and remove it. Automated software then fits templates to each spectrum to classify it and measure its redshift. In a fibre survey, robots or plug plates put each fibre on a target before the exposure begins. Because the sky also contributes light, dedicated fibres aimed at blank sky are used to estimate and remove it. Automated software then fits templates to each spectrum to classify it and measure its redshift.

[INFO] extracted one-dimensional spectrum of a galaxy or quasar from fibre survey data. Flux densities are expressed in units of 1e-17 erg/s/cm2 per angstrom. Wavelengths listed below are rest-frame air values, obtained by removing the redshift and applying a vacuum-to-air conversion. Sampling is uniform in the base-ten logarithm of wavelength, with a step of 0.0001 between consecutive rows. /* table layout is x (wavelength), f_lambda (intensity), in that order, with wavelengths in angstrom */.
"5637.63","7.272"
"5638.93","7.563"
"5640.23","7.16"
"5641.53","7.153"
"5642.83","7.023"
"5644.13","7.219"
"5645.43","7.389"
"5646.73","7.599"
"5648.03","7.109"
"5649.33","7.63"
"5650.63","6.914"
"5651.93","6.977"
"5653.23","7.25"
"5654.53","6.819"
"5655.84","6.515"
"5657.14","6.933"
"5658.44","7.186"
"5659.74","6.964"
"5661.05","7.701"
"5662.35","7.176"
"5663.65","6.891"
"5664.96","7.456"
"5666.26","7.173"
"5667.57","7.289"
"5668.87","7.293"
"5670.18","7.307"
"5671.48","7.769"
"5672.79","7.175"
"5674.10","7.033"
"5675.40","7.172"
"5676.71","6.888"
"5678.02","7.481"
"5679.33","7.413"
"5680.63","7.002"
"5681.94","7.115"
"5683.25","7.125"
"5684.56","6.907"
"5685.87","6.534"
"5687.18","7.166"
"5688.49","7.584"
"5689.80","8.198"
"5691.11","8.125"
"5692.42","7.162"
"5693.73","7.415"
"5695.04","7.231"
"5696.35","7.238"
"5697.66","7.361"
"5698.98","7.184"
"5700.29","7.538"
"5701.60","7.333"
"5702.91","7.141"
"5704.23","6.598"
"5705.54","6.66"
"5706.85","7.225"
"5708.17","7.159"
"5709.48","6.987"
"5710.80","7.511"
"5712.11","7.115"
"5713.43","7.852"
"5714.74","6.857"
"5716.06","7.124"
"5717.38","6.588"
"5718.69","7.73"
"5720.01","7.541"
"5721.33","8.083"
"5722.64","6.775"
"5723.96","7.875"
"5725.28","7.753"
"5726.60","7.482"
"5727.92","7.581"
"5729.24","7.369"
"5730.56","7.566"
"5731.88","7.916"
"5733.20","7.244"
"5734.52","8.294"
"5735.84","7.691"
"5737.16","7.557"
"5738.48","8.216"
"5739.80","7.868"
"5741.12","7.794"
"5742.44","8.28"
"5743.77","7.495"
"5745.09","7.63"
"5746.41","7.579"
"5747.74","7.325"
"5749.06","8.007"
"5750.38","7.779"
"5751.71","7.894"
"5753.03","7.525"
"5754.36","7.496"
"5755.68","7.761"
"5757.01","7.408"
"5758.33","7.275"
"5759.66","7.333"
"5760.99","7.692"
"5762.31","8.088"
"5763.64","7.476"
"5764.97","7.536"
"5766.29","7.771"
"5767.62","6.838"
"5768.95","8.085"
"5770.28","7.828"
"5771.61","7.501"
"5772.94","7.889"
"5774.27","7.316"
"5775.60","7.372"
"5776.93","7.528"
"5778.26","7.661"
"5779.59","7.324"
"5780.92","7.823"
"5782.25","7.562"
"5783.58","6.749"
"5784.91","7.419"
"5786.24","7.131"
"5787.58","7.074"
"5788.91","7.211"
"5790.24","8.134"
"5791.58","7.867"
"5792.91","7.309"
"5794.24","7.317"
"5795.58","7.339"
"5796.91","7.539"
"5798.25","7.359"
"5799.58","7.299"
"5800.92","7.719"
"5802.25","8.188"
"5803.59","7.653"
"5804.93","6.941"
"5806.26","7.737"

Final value 0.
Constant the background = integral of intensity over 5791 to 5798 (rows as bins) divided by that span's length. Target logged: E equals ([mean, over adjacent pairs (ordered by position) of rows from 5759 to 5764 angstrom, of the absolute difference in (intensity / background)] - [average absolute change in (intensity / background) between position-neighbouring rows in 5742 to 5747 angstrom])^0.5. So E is 0.133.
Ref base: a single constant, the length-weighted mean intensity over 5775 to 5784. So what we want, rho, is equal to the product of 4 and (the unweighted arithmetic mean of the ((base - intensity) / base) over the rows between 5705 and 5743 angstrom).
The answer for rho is -0.028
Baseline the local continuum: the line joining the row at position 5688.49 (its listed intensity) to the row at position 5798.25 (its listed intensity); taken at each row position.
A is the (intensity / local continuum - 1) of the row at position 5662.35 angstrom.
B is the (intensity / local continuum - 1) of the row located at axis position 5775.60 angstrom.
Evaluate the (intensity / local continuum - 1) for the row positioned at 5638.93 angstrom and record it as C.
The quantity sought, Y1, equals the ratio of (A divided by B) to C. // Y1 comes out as -839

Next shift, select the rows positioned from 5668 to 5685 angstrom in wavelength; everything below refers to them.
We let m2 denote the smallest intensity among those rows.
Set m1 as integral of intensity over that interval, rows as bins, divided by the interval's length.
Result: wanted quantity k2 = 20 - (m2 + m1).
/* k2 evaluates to 5.9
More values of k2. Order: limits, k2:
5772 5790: 5.8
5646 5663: 6.3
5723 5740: 5.1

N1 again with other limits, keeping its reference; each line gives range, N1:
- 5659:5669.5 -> 4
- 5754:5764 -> 0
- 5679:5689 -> 2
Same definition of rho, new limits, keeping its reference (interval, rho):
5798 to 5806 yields -0.039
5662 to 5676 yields 0.110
